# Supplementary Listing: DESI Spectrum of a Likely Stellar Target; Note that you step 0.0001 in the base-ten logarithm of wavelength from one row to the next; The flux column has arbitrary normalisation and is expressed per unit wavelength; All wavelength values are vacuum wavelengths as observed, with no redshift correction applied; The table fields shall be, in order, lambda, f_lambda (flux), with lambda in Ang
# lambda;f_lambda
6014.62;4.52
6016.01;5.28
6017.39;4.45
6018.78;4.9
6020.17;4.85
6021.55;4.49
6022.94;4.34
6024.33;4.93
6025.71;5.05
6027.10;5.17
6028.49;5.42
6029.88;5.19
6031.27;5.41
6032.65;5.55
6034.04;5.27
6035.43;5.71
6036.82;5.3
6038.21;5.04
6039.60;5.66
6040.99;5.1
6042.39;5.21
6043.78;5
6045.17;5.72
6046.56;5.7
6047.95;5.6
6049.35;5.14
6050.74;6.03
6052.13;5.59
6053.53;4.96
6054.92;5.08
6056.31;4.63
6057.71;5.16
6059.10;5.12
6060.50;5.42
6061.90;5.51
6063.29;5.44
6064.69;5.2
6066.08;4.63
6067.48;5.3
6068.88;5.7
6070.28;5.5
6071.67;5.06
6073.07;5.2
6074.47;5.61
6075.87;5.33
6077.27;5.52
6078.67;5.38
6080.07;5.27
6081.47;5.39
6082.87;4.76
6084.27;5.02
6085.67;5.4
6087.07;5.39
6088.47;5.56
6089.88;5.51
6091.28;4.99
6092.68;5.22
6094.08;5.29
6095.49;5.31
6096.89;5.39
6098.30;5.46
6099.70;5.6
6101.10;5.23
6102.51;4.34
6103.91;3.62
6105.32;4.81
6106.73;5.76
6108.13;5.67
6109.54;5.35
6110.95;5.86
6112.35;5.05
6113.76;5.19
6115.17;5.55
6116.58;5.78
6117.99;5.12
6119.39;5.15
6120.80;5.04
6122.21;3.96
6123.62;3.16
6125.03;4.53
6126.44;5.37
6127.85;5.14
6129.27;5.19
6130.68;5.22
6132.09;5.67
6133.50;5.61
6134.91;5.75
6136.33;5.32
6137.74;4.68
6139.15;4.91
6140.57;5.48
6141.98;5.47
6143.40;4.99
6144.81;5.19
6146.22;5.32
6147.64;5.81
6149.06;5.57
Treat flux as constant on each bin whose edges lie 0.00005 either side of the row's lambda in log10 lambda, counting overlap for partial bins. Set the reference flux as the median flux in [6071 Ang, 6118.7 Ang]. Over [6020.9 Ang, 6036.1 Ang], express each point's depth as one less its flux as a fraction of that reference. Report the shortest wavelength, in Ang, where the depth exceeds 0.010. 6021.55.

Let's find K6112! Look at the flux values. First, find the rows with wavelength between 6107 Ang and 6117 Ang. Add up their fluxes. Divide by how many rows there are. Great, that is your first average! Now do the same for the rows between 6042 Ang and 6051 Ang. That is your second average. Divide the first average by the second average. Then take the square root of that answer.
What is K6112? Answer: 1.00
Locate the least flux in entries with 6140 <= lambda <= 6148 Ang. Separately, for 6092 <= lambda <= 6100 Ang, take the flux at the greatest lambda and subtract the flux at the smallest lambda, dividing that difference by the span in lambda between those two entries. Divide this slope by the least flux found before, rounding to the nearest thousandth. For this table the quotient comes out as 0.011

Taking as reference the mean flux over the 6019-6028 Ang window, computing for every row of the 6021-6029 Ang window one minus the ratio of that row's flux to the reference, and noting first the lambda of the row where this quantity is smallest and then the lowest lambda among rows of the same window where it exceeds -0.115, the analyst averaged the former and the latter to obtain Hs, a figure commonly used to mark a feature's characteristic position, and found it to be 6025.0 Ang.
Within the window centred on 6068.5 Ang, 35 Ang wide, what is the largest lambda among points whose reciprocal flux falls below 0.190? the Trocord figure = 6085.67 Ang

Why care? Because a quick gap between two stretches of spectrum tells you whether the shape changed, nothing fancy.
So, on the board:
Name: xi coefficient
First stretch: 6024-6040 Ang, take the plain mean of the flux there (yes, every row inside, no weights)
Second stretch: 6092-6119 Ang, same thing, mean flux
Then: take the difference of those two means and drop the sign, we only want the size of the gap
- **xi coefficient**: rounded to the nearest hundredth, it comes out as 0.07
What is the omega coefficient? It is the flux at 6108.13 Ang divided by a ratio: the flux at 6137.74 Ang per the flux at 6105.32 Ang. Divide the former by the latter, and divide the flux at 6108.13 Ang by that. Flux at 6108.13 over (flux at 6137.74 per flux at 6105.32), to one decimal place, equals 5.8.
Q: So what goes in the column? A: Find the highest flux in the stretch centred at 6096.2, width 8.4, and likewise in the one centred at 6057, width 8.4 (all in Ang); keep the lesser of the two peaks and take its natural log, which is 1.690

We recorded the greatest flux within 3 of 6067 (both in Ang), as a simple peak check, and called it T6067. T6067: 5.7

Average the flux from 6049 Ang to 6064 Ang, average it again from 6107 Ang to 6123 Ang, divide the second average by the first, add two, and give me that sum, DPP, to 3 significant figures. 2.99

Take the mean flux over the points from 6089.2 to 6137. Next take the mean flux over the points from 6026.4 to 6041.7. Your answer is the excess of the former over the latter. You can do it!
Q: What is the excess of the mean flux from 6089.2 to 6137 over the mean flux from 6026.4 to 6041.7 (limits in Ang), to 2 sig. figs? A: -0.19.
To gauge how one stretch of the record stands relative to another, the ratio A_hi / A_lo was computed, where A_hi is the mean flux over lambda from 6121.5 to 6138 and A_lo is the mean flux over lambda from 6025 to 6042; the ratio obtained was 0.93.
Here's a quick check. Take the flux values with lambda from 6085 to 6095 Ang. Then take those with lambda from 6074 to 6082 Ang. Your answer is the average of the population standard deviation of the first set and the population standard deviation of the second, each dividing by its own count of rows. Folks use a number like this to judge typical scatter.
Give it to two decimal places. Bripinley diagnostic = 0.15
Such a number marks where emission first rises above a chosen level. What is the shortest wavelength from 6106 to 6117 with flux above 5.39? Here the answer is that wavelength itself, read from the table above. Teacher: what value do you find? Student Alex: 6106.73 Ang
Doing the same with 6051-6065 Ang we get 6052.13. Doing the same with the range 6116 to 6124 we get 6116.58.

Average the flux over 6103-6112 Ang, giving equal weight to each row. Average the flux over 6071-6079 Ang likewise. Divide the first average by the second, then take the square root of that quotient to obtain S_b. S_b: 0.98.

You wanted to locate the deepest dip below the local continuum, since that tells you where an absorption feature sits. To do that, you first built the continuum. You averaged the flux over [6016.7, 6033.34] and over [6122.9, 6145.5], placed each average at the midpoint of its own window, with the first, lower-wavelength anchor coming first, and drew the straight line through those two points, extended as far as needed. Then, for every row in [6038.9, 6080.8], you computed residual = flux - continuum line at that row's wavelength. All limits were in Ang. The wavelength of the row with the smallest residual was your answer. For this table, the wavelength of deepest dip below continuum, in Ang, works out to 6066.08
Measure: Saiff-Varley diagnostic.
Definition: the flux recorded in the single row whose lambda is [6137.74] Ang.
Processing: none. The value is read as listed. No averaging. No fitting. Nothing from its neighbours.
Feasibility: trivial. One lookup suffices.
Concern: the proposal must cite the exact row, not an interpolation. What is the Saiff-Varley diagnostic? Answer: 4.68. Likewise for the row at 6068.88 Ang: 5.7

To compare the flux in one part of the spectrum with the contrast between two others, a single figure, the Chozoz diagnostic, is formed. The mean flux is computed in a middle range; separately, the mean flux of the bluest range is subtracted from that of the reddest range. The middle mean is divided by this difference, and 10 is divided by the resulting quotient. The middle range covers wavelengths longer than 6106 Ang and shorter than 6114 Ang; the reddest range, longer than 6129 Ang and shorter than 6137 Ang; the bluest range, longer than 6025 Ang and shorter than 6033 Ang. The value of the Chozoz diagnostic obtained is 0.3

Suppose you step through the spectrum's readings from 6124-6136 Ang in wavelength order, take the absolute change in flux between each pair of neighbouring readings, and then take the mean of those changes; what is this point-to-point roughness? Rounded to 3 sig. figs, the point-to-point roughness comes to 0.257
